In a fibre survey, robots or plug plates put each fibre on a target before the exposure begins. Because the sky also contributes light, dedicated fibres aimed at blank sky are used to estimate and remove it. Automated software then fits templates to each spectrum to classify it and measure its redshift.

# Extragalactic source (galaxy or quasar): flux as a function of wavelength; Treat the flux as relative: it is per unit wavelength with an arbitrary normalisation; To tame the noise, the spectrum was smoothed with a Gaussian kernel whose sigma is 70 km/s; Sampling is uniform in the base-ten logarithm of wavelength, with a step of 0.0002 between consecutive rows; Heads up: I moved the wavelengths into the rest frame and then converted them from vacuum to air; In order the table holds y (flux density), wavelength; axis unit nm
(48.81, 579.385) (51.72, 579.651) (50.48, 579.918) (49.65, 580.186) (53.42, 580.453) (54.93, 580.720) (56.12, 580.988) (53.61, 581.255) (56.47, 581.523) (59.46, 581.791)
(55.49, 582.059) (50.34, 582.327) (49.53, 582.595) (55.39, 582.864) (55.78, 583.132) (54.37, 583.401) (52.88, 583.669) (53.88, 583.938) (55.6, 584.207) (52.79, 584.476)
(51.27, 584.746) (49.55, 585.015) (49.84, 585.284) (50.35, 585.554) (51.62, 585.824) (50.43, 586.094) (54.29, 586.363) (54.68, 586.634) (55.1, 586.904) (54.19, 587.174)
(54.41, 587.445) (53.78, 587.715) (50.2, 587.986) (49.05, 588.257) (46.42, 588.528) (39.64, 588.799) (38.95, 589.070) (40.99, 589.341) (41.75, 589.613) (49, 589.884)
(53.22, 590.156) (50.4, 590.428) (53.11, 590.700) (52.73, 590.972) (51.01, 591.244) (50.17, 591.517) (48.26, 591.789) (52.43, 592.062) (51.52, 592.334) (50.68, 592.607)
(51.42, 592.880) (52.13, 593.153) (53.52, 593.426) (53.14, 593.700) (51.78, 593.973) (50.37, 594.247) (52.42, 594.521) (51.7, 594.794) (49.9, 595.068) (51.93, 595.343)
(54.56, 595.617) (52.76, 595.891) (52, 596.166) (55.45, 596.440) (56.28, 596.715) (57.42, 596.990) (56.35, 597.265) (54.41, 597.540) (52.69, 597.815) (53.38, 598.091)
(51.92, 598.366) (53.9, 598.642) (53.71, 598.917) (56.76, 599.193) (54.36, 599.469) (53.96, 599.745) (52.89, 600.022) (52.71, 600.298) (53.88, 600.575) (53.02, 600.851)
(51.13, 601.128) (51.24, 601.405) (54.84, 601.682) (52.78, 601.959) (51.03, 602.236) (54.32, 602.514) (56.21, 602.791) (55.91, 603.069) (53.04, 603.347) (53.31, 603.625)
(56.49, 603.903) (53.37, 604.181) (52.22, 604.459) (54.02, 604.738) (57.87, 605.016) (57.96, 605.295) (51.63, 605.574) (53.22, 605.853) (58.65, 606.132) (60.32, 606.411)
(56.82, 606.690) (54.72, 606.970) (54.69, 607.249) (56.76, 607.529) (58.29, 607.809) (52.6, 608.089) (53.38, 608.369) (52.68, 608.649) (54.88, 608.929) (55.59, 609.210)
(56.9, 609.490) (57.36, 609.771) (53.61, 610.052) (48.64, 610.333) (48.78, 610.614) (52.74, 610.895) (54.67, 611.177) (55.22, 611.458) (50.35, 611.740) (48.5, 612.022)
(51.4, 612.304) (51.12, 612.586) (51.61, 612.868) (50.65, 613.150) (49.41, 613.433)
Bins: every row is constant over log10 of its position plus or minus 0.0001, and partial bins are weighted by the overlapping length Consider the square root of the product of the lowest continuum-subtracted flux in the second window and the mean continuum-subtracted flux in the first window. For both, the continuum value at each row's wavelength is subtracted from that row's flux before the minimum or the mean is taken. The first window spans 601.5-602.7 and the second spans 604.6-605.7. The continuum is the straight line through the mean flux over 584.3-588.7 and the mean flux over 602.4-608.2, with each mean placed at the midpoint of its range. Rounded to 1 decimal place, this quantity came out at 2.4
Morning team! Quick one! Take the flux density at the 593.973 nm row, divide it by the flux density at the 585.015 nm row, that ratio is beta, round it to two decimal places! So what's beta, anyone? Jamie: 1.05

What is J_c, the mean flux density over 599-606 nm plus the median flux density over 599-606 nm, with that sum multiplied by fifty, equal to 5365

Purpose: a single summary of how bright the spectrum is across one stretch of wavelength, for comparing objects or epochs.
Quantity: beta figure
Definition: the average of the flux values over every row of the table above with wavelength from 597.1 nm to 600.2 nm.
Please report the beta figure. 54.0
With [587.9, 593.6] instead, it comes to 48.9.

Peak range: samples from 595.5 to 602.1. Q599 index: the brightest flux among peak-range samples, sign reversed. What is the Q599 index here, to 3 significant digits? -57.4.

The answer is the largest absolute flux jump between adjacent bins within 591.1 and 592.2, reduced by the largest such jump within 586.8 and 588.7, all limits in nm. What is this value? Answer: 1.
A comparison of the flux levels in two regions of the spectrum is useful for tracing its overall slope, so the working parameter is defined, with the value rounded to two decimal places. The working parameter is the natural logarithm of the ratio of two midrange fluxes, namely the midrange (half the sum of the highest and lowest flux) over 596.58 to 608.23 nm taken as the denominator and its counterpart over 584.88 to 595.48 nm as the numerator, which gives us -0.17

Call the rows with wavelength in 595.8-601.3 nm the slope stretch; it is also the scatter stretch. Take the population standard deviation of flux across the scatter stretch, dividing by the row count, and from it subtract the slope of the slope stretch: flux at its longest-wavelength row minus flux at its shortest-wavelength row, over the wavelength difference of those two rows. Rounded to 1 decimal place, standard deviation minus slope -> 2.0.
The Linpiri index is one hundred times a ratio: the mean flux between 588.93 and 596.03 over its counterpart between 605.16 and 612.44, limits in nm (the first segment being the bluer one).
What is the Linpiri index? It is 92.9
